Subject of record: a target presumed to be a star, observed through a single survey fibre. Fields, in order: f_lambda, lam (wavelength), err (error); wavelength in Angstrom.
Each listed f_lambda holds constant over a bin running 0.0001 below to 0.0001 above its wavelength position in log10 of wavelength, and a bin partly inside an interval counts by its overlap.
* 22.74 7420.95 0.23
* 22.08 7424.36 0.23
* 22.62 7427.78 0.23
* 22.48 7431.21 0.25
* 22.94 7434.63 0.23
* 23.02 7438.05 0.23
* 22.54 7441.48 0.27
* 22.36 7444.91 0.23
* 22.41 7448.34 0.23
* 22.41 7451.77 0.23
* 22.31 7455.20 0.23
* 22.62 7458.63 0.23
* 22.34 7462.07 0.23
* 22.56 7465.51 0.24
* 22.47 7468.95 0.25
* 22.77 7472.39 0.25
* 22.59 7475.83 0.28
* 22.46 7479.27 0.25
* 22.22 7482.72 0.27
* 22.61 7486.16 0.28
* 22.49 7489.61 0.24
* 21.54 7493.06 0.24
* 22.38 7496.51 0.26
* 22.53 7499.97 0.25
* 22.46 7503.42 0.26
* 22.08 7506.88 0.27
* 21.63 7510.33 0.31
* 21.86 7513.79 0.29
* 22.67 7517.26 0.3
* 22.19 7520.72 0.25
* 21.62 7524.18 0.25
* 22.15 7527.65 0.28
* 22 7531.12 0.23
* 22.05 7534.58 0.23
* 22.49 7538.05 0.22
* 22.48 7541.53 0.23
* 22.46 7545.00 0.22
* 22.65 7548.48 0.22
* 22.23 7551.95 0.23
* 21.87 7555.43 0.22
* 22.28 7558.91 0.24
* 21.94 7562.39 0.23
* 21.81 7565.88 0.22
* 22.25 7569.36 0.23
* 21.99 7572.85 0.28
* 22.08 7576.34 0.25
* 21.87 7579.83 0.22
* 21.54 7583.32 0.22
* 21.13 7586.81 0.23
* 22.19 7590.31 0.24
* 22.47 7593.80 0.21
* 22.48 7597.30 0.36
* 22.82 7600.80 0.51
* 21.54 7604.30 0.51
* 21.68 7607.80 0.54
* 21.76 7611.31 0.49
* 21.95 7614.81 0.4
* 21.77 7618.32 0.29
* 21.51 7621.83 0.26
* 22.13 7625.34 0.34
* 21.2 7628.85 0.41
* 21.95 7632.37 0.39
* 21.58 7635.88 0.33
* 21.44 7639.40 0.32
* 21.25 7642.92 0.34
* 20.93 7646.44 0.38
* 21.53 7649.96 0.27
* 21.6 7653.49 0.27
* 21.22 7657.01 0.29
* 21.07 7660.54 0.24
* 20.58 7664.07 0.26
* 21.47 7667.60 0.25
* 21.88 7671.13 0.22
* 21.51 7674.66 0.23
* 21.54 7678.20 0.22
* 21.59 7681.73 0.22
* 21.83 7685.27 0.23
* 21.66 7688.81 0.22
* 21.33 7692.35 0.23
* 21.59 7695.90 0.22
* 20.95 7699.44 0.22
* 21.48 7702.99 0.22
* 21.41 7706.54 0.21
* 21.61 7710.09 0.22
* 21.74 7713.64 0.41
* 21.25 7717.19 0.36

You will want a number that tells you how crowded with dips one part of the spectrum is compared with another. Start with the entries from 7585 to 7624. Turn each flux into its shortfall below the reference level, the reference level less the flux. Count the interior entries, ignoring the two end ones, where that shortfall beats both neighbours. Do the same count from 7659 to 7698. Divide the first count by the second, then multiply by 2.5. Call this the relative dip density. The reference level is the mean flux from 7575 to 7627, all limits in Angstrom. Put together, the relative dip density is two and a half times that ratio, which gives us 0.8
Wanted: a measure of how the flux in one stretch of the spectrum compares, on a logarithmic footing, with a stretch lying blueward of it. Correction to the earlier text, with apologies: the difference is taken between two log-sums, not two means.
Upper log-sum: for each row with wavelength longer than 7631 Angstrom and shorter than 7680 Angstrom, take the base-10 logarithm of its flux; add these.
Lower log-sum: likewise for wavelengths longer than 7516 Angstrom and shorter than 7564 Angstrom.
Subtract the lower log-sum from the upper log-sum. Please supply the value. -0.23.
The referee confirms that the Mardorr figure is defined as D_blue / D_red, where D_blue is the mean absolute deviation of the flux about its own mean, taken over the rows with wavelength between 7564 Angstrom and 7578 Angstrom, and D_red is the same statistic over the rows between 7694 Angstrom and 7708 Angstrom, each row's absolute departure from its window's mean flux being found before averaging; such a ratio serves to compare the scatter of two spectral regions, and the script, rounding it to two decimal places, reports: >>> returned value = 0.65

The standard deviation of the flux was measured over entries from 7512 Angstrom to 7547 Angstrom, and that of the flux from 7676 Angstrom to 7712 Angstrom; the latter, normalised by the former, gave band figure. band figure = 0.72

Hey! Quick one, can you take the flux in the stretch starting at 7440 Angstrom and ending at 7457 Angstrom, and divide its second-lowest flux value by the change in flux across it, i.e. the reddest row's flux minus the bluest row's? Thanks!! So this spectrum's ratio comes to -97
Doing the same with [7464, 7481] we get -225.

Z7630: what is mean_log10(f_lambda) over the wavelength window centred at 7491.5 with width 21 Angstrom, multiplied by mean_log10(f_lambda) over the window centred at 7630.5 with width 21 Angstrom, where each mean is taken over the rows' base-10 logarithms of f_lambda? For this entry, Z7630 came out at 1.80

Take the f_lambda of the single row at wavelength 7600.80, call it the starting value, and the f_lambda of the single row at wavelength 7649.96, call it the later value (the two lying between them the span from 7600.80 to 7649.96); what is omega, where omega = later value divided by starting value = 0.94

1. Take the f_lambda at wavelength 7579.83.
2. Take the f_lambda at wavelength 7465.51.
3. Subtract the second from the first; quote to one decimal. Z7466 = -0.7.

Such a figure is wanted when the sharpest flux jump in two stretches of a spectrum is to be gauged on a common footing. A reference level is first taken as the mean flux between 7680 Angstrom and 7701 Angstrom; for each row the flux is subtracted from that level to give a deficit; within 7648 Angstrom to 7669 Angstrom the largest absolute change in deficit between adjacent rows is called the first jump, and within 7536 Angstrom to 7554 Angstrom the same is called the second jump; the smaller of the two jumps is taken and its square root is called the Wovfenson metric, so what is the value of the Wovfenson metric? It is 0.65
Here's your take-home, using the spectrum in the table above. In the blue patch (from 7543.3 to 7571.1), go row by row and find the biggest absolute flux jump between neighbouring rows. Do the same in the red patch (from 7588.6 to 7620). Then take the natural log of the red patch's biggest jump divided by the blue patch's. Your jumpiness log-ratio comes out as 1.1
